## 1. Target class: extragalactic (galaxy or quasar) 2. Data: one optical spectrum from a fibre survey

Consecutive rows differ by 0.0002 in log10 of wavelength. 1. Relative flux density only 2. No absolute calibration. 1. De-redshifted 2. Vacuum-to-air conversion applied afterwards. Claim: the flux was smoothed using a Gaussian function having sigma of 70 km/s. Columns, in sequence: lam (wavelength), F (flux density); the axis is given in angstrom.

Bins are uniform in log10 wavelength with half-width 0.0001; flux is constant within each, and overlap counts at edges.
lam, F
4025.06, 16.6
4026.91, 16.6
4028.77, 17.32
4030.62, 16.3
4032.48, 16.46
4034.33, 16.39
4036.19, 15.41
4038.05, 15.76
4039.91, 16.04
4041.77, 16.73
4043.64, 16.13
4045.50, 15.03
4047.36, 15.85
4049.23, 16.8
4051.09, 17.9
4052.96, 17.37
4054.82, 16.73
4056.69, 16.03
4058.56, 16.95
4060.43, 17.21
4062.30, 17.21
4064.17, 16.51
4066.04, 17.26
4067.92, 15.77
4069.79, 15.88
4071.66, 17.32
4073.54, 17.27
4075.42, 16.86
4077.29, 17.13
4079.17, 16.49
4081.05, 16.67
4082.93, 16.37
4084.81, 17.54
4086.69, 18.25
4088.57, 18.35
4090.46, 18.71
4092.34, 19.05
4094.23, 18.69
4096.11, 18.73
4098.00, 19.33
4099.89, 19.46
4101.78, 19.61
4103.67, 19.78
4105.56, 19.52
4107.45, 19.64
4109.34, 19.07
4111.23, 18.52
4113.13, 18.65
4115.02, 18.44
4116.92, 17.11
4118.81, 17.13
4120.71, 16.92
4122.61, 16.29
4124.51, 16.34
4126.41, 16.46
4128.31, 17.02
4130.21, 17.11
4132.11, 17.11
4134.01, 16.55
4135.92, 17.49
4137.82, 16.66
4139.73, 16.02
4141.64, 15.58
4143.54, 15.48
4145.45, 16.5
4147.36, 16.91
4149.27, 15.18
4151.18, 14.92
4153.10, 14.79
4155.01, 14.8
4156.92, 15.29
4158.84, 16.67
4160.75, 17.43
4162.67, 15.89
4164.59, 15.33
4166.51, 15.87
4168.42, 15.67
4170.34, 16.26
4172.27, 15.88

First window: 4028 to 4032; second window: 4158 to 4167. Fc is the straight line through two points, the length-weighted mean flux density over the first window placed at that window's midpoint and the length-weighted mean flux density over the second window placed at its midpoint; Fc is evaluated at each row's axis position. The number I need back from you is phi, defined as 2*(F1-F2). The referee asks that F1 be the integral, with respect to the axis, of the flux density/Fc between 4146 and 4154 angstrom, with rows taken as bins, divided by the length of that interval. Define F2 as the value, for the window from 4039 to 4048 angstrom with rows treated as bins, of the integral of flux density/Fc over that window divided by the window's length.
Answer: -0.008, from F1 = 0.95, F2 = 0.96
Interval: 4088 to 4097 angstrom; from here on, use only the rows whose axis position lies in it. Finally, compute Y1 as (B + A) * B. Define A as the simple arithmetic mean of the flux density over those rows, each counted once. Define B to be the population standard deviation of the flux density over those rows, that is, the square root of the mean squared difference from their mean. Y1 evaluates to 4.2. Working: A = 18.7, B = 0.22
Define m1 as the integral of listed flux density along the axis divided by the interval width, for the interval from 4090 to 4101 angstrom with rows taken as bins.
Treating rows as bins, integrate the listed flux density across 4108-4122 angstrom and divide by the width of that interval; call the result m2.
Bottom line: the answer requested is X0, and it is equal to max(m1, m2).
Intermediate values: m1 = 19.0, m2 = 18.0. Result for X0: 19.0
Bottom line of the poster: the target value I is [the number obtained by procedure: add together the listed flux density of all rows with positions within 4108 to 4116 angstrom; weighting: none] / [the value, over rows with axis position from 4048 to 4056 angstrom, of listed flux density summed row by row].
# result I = 1.09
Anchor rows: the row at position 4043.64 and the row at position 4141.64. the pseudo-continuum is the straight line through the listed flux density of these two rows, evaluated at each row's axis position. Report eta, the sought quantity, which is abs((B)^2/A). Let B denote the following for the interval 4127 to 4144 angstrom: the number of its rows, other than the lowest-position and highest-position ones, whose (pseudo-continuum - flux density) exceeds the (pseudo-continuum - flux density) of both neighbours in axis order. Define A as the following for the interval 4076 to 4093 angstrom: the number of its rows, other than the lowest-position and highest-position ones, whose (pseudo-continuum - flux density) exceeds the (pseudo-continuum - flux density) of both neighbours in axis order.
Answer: 0.5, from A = 2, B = 1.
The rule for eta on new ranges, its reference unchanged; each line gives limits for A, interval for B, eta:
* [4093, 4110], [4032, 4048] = 4.0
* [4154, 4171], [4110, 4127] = 2.0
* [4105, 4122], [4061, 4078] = 4.5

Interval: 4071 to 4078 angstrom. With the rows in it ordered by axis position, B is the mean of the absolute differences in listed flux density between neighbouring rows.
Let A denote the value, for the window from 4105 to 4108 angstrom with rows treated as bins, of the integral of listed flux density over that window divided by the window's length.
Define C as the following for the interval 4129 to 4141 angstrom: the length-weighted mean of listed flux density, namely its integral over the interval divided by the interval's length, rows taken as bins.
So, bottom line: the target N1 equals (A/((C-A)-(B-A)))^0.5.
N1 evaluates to 1.09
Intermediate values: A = 19.6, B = 0.2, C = 16.8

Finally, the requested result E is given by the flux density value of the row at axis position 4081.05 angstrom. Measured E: 16.67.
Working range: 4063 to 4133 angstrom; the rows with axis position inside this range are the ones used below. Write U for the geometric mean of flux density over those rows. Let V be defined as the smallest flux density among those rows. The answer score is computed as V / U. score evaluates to 0.89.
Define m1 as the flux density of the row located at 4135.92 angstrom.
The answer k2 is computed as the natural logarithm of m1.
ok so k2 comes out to 2.86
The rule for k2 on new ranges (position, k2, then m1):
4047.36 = 2.76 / 15.85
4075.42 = 2.82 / 16.86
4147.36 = 2.83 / 16.91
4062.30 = 2.85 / 17.21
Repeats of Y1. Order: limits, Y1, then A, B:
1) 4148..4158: 3.1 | 15.0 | 0.20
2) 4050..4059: 11.0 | 17.0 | 0.63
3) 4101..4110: 4.8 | 19.5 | 0.24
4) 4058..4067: 4.9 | 17.0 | 0.28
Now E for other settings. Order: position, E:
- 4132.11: 17.11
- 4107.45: 19.64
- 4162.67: 15.89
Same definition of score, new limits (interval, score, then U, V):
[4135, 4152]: 0.93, 16.1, 14.92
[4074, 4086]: 0.97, 16.8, 16.37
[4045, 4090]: 0.89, 16.8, 15.03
